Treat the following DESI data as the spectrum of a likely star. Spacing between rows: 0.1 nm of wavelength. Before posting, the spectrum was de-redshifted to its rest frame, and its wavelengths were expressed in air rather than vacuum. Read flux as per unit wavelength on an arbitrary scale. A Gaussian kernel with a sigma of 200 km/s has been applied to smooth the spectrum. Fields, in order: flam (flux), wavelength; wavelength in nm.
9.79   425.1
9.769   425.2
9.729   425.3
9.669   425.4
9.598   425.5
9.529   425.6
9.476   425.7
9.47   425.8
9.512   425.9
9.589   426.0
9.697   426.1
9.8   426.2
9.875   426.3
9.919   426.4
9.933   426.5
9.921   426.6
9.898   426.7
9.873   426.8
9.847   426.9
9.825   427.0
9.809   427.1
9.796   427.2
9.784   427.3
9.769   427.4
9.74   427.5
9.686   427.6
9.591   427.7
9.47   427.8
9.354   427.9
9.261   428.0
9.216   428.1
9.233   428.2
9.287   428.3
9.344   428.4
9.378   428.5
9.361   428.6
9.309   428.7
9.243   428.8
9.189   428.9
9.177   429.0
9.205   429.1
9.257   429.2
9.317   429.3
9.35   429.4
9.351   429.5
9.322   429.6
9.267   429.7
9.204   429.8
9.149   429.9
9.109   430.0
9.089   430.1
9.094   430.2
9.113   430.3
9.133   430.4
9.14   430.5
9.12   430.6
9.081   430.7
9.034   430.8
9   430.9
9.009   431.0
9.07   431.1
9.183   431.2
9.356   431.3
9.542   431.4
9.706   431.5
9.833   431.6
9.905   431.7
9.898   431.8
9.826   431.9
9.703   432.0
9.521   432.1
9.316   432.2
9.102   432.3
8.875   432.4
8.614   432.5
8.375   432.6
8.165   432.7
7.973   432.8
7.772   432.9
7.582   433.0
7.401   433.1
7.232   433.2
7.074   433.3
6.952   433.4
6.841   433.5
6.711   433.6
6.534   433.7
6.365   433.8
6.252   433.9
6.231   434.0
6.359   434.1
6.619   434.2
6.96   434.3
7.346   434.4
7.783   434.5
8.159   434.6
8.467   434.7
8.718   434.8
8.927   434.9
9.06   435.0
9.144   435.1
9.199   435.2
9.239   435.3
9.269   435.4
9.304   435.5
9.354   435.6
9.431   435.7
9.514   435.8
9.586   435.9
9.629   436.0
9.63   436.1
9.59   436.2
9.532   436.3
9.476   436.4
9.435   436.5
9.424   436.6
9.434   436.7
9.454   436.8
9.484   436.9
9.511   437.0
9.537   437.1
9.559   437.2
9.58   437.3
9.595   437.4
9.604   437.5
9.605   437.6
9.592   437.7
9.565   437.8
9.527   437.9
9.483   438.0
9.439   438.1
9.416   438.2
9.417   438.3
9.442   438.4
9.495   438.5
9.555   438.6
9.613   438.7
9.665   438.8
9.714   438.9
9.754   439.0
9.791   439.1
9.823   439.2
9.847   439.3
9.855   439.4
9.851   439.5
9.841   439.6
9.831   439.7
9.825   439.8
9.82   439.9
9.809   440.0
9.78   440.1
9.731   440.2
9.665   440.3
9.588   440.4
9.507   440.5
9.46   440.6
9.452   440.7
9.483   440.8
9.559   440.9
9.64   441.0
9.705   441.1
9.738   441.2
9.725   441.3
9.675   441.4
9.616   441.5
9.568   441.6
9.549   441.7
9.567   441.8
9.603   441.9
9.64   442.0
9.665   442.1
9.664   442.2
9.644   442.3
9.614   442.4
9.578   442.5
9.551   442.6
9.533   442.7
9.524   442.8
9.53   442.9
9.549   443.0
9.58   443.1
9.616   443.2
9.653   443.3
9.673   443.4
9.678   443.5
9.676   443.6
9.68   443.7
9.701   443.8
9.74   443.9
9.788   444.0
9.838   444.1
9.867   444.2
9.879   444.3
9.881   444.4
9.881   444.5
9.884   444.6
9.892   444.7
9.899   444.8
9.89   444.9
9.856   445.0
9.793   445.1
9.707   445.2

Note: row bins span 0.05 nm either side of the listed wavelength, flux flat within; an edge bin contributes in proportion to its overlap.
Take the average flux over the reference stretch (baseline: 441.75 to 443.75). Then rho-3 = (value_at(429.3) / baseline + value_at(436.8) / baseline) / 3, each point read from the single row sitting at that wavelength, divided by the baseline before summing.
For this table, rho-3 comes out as 0.65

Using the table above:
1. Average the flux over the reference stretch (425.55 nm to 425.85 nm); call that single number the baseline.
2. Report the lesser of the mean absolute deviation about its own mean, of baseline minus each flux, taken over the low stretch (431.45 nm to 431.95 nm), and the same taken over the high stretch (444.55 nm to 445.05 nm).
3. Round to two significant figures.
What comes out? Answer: 0.011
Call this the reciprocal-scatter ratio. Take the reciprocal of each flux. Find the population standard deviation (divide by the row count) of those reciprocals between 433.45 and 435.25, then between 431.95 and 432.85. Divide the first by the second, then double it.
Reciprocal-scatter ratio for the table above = 5.2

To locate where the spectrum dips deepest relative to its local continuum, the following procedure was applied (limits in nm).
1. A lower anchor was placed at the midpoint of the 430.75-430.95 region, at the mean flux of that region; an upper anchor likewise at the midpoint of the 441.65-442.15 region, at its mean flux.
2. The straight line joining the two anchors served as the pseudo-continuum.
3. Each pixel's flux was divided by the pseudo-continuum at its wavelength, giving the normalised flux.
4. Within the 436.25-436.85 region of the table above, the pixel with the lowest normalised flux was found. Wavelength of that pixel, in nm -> 436.6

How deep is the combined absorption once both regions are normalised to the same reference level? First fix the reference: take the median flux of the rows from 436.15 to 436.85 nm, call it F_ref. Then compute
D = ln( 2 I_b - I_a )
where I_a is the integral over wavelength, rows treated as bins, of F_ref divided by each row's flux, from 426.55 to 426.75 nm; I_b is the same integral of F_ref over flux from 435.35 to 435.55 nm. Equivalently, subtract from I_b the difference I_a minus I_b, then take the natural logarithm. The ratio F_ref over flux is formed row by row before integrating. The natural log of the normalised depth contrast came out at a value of -1.53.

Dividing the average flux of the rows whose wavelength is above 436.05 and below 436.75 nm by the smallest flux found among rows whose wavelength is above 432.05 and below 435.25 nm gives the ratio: 1.53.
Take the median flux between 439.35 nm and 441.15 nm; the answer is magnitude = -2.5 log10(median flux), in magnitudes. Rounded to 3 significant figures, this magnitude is -2.47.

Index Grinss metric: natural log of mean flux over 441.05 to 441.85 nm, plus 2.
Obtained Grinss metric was 4.266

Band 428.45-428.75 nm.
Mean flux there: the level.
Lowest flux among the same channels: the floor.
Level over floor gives 1.004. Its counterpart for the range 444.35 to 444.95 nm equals 1.001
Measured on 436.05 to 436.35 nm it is 1.005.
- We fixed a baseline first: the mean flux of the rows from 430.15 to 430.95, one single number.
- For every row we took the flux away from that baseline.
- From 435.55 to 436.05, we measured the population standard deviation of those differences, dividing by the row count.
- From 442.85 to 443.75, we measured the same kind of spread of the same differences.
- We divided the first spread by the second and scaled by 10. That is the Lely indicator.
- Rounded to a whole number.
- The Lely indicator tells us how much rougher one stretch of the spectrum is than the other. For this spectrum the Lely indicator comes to 18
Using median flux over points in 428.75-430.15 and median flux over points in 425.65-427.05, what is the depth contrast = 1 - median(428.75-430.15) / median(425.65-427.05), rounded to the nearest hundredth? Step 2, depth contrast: 0.06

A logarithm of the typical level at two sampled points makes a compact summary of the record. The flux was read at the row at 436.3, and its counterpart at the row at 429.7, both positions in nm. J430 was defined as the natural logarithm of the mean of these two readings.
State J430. 2.241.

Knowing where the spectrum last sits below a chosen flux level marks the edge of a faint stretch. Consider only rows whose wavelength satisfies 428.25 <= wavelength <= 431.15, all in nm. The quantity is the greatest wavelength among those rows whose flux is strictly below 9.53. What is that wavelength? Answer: 431.1 nm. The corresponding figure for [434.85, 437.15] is 437.0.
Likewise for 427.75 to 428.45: 428.4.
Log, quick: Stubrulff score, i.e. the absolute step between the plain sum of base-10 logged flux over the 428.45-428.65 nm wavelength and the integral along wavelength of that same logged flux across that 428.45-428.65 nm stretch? 2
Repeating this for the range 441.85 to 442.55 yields 6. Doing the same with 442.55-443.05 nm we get 4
